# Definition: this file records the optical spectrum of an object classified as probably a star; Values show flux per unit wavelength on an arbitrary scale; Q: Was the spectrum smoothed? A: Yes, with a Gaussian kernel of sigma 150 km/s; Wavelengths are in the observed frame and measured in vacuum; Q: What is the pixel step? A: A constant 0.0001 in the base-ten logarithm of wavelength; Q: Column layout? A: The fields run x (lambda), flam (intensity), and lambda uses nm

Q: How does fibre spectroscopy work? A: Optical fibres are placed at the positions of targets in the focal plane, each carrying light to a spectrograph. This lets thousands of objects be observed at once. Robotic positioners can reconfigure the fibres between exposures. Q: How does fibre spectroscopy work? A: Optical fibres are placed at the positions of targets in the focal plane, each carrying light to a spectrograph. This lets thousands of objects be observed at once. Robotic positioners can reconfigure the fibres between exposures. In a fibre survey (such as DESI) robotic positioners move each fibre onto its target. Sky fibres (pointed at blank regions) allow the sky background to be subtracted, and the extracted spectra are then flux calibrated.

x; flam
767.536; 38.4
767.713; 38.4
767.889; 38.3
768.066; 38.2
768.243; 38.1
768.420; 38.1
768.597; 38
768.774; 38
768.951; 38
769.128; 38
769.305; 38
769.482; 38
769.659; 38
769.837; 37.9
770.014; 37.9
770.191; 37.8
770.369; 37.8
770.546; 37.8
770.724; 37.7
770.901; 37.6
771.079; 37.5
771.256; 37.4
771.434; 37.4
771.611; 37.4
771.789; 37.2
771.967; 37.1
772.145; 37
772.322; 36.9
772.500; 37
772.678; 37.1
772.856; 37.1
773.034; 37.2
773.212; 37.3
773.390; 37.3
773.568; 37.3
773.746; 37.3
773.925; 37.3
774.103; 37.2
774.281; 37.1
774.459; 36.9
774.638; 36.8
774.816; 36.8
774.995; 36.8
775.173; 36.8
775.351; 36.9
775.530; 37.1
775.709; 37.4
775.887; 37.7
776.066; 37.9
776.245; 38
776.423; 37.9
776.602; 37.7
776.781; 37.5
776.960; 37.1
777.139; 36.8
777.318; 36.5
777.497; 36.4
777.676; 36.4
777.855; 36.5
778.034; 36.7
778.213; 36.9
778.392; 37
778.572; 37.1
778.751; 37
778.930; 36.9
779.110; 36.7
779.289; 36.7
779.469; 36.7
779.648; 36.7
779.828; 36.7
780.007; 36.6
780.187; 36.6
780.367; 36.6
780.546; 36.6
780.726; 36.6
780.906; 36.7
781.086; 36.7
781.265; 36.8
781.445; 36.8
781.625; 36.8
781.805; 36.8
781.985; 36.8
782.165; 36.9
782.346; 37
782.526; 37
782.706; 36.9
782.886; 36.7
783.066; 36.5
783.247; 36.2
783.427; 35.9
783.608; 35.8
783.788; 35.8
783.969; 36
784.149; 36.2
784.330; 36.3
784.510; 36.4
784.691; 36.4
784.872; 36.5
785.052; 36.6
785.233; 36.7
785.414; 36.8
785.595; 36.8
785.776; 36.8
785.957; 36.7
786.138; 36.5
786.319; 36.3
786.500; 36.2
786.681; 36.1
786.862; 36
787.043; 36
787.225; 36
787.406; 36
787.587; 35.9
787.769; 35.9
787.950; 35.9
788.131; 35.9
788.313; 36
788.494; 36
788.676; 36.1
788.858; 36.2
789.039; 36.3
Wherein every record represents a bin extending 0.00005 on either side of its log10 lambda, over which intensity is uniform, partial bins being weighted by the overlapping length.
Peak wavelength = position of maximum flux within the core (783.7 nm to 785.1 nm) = 785.052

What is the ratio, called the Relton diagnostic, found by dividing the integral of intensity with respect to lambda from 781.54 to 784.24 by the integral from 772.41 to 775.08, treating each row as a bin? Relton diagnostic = 0.995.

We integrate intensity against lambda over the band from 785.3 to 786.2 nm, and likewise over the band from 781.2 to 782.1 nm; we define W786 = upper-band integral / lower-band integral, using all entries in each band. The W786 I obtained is 1.00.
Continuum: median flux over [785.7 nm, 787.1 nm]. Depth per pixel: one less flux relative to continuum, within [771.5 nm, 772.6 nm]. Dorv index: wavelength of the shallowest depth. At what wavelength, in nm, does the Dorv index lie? 771.611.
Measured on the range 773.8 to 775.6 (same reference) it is 773.925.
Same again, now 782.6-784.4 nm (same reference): 782.706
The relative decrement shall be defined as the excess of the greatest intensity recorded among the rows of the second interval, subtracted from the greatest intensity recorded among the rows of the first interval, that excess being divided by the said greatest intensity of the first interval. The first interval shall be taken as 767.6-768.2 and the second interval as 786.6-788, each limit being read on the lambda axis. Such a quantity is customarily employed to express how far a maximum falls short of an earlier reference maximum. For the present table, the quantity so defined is 0.060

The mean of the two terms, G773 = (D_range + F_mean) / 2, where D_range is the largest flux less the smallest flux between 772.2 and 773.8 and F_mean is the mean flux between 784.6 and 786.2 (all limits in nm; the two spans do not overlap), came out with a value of 18.5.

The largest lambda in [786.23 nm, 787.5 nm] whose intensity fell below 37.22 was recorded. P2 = 787.406 nm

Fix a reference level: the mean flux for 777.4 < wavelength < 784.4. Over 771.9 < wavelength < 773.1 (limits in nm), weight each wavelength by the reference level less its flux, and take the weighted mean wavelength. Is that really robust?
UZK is 772.54 nm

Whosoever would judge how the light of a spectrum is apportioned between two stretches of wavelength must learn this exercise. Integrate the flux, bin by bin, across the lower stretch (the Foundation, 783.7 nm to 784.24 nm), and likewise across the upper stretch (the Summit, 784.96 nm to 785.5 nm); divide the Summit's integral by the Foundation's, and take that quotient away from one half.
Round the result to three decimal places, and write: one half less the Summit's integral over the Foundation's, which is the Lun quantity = -0.521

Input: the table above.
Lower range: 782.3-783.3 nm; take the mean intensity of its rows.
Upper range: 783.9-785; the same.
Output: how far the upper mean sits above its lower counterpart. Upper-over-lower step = -0.4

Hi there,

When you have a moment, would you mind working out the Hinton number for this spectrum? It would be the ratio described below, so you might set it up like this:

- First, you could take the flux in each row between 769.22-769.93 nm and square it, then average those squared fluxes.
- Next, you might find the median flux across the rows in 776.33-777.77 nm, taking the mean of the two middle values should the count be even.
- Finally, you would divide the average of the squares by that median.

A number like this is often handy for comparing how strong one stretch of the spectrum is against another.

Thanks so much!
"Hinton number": 39.0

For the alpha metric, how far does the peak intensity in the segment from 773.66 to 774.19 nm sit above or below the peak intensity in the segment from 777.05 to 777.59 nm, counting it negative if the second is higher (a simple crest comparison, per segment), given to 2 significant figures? 0.50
